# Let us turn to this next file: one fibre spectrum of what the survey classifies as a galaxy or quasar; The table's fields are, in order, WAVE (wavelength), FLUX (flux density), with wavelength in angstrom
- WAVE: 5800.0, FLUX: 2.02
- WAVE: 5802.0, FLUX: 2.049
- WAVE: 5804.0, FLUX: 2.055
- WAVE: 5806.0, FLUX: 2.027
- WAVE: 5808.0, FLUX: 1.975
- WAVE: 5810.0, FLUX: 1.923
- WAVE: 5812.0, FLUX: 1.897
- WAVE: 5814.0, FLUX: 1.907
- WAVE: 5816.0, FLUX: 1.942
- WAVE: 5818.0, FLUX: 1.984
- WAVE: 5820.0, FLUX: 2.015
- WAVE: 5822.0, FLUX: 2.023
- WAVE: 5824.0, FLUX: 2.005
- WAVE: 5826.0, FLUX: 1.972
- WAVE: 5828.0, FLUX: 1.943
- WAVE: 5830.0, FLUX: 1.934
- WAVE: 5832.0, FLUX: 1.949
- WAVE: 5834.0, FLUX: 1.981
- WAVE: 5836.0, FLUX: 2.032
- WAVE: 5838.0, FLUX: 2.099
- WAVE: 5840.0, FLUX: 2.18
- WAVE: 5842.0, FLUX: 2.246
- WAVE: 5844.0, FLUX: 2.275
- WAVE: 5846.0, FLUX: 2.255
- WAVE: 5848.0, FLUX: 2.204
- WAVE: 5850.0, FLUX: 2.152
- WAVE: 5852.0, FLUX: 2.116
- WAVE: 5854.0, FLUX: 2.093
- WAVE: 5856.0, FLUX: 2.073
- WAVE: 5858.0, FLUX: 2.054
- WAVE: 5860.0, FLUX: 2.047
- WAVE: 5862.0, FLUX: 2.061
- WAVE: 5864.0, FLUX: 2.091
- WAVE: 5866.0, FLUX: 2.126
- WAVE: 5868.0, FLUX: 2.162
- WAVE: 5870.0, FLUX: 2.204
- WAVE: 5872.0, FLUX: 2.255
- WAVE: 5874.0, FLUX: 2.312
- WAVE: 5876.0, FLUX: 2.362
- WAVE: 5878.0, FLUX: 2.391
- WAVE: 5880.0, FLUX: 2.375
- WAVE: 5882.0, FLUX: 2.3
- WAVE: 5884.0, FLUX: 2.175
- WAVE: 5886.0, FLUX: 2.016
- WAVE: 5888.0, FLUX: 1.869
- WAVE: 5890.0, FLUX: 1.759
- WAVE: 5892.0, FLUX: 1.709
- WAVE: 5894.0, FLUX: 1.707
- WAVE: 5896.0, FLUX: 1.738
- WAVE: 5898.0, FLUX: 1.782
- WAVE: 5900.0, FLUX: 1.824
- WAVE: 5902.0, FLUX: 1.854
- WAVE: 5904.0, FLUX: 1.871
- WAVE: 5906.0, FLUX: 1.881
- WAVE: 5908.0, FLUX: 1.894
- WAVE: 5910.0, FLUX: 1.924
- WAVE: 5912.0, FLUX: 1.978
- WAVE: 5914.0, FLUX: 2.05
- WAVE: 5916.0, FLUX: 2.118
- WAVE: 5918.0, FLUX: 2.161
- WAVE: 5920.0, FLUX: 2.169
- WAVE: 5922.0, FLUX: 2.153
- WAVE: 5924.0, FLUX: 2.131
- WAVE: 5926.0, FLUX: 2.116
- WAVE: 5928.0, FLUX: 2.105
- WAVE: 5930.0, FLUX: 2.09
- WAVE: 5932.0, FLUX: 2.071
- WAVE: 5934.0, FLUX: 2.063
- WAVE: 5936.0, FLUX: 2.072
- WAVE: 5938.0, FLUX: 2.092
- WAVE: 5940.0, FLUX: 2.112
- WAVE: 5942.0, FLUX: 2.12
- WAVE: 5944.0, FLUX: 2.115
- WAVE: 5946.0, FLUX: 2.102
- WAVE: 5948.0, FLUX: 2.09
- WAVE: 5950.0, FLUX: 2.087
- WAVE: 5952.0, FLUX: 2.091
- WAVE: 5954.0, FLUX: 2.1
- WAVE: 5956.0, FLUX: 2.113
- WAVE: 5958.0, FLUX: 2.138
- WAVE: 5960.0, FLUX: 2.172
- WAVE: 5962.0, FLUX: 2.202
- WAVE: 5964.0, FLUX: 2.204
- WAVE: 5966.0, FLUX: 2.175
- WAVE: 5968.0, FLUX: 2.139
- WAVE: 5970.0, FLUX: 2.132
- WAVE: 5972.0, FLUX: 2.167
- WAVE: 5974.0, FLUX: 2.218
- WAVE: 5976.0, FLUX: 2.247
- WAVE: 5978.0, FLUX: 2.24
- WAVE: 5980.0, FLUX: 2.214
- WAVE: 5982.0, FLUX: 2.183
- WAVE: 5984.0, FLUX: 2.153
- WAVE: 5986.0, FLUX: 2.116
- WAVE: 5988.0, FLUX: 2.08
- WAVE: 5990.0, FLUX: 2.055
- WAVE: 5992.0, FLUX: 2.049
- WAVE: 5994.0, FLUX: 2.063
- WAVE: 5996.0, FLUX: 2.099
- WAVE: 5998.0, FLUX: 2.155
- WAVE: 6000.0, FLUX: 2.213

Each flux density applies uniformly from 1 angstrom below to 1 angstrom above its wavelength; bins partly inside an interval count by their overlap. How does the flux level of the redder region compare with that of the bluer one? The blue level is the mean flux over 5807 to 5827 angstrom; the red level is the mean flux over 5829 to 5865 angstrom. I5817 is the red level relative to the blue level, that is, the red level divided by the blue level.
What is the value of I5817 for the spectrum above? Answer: 1.07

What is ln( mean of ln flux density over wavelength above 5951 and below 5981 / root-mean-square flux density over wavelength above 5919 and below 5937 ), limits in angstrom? -1.00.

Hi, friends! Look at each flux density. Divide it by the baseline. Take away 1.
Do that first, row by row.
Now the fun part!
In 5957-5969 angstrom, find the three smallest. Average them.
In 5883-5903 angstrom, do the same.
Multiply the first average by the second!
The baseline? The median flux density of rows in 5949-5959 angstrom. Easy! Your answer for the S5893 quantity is -0.0043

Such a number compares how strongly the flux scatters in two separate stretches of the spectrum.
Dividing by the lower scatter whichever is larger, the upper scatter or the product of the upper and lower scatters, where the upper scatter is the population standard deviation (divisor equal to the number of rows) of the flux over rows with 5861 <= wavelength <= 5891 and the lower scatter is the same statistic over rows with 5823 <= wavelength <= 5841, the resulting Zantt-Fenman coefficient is 2.3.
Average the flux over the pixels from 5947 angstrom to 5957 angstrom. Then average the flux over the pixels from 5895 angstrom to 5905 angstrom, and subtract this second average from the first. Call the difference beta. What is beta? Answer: 0.28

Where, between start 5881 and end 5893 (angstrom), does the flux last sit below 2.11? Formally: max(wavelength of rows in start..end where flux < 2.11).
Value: 5892.0 angstrom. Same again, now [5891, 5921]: 5914.0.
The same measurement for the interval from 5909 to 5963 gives 5954.0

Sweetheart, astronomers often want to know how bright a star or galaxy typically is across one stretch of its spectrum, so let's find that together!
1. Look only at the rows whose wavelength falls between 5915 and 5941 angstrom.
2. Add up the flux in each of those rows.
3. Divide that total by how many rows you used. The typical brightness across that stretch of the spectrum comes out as 2.11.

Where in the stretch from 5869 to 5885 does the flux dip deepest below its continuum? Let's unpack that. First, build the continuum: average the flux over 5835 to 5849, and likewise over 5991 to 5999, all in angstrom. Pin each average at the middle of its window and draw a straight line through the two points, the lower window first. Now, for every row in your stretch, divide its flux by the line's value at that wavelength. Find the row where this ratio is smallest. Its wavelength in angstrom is 5884.0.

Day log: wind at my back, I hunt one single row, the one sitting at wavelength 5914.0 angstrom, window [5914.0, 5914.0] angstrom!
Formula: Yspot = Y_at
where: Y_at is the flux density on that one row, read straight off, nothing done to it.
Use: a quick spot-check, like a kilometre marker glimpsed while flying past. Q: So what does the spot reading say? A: 2.05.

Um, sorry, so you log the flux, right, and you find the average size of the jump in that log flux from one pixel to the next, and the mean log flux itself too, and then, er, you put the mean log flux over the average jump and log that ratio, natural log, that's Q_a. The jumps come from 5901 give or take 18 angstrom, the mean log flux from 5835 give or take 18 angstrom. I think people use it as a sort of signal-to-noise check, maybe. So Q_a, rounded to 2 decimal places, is 3.25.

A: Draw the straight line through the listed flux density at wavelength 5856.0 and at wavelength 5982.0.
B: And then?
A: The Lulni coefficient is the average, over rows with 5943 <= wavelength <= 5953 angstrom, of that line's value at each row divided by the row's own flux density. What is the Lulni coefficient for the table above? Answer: 1.03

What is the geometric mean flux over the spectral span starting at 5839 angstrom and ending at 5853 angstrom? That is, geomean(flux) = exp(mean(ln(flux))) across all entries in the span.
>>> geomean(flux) 2.20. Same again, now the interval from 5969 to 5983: 2.20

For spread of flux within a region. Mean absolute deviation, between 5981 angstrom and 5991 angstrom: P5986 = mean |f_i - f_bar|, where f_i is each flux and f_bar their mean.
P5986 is 0.040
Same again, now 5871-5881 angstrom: 0.044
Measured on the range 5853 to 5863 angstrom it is 0.014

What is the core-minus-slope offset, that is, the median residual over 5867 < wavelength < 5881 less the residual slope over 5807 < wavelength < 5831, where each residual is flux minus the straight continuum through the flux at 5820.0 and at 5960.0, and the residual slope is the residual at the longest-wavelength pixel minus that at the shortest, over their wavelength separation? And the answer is 0.239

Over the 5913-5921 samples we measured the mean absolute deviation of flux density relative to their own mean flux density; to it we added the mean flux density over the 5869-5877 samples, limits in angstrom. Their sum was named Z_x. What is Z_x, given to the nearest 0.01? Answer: 2.32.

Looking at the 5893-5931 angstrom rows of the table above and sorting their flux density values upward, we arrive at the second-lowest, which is 1.738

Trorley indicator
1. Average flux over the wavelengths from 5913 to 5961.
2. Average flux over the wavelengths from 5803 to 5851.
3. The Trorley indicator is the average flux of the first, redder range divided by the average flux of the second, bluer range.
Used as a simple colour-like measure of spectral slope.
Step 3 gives 1.03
